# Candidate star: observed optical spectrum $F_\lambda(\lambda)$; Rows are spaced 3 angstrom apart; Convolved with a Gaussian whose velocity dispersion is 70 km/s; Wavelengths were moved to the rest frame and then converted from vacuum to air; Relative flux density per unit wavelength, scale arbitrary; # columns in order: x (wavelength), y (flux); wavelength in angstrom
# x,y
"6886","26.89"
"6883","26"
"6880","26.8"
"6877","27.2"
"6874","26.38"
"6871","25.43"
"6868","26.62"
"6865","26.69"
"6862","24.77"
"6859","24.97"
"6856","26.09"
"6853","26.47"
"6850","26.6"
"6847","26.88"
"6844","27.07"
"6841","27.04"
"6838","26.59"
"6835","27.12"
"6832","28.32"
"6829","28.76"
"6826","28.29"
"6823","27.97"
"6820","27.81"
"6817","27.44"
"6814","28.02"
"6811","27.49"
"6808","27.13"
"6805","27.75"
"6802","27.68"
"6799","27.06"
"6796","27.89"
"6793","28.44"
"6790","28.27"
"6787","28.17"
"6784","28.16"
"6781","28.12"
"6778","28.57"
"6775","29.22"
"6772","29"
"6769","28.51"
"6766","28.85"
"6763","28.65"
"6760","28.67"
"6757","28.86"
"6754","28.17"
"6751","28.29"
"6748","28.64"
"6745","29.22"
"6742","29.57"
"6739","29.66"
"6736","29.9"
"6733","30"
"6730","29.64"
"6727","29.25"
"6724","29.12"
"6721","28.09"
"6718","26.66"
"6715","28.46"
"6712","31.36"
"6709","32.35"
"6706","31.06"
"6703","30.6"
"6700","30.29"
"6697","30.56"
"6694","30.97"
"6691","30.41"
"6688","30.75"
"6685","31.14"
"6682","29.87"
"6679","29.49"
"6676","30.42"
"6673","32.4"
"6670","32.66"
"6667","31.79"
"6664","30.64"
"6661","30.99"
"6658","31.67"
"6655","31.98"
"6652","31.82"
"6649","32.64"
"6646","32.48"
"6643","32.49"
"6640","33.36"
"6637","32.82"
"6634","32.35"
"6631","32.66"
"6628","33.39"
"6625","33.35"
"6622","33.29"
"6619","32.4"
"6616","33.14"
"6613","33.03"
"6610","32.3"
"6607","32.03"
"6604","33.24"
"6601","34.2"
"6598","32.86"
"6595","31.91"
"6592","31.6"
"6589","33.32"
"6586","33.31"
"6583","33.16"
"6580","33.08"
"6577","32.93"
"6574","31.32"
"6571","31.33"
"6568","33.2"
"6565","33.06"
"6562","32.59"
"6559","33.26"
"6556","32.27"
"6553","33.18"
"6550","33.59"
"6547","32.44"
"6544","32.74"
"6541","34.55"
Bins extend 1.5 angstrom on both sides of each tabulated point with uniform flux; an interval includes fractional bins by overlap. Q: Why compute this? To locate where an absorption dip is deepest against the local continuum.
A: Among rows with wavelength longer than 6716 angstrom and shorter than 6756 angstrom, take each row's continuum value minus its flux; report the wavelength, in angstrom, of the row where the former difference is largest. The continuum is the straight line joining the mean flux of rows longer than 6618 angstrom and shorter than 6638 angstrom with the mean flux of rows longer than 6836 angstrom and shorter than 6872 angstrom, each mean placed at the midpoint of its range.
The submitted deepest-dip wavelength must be 6718 angstrom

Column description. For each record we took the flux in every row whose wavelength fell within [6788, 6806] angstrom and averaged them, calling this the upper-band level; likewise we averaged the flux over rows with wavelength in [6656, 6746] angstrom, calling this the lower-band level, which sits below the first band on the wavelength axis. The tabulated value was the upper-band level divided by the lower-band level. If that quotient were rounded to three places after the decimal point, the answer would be 0.919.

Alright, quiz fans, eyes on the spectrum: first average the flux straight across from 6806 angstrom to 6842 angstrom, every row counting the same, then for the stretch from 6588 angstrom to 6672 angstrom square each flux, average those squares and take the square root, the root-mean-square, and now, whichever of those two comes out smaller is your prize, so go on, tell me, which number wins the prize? 27.7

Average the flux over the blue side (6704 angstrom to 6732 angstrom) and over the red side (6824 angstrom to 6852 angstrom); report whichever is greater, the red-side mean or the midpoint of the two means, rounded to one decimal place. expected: 28.5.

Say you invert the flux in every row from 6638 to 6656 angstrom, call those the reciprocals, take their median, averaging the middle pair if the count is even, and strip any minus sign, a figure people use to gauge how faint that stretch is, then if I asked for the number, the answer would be 0.0308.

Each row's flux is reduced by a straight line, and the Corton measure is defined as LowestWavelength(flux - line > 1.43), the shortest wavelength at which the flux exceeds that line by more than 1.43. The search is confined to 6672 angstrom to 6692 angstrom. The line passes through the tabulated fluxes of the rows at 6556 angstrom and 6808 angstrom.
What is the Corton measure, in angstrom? 6673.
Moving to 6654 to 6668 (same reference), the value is 6655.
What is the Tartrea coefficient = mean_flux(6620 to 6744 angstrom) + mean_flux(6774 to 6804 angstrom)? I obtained 59.2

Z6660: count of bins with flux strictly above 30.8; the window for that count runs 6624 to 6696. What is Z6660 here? 18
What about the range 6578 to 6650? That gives 24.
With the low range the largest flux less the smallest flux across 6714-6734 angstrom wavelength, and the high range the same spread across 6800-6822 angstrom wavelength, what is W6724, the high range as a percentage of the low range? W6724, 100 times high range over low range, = 27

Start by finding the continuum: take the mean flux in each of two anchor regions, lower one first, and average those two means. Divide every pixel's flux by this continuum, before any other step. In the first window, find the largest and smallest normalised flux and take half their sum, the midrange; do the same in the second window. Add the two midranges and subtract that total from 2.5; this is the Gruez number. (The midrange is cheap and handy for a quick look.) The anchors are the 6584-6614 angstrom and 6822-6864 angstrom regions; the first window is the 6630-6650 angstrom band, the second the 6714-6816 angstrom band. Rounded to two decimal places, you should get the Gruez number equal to 0.45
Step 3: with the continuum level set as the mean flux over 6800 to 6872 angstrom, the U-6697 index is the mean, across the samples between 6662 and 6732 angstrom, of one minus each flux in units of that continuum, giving -0.12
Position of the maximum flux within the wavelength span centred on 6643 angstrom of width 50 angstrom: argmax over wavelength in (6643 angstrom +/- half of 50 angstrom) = 6628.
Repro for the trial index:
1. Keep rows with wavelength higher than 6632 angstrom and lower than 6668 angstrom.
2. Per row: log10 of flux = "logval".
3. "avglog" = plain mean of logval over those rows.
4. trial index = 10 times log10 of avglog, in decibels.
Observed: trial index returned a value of 1.78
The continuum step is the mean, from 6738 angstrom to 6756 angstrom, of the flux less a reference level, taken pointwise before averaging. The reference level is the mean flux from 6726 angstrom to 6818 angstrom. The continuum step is 0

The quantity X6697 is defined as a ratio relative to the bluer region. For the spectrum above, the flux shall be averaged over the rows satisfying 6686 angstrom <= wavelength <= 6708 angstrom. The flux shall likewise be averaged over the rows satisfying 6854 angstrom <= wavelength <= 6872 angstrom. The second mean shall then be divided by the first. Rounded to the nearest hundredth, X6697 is 0.84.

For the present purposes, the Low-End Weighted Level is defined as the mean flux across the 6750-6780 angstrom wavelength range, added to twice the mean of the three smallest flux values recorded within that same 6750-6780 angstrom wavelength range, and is 85.3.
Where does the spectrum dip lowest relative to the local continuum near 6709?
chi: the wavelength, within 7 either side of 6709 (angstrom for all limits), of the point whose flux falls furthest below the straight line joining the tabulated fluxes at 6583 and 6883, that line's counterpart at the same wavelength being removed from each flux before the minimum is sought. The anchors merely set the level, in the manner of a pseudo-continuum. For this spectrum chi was 6715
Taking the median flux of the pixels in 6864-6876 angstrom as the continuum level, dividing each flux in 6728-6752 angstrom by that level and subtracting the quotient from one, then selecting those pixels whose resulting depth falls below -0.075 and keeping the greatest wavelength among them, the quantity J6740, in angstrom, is 6748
